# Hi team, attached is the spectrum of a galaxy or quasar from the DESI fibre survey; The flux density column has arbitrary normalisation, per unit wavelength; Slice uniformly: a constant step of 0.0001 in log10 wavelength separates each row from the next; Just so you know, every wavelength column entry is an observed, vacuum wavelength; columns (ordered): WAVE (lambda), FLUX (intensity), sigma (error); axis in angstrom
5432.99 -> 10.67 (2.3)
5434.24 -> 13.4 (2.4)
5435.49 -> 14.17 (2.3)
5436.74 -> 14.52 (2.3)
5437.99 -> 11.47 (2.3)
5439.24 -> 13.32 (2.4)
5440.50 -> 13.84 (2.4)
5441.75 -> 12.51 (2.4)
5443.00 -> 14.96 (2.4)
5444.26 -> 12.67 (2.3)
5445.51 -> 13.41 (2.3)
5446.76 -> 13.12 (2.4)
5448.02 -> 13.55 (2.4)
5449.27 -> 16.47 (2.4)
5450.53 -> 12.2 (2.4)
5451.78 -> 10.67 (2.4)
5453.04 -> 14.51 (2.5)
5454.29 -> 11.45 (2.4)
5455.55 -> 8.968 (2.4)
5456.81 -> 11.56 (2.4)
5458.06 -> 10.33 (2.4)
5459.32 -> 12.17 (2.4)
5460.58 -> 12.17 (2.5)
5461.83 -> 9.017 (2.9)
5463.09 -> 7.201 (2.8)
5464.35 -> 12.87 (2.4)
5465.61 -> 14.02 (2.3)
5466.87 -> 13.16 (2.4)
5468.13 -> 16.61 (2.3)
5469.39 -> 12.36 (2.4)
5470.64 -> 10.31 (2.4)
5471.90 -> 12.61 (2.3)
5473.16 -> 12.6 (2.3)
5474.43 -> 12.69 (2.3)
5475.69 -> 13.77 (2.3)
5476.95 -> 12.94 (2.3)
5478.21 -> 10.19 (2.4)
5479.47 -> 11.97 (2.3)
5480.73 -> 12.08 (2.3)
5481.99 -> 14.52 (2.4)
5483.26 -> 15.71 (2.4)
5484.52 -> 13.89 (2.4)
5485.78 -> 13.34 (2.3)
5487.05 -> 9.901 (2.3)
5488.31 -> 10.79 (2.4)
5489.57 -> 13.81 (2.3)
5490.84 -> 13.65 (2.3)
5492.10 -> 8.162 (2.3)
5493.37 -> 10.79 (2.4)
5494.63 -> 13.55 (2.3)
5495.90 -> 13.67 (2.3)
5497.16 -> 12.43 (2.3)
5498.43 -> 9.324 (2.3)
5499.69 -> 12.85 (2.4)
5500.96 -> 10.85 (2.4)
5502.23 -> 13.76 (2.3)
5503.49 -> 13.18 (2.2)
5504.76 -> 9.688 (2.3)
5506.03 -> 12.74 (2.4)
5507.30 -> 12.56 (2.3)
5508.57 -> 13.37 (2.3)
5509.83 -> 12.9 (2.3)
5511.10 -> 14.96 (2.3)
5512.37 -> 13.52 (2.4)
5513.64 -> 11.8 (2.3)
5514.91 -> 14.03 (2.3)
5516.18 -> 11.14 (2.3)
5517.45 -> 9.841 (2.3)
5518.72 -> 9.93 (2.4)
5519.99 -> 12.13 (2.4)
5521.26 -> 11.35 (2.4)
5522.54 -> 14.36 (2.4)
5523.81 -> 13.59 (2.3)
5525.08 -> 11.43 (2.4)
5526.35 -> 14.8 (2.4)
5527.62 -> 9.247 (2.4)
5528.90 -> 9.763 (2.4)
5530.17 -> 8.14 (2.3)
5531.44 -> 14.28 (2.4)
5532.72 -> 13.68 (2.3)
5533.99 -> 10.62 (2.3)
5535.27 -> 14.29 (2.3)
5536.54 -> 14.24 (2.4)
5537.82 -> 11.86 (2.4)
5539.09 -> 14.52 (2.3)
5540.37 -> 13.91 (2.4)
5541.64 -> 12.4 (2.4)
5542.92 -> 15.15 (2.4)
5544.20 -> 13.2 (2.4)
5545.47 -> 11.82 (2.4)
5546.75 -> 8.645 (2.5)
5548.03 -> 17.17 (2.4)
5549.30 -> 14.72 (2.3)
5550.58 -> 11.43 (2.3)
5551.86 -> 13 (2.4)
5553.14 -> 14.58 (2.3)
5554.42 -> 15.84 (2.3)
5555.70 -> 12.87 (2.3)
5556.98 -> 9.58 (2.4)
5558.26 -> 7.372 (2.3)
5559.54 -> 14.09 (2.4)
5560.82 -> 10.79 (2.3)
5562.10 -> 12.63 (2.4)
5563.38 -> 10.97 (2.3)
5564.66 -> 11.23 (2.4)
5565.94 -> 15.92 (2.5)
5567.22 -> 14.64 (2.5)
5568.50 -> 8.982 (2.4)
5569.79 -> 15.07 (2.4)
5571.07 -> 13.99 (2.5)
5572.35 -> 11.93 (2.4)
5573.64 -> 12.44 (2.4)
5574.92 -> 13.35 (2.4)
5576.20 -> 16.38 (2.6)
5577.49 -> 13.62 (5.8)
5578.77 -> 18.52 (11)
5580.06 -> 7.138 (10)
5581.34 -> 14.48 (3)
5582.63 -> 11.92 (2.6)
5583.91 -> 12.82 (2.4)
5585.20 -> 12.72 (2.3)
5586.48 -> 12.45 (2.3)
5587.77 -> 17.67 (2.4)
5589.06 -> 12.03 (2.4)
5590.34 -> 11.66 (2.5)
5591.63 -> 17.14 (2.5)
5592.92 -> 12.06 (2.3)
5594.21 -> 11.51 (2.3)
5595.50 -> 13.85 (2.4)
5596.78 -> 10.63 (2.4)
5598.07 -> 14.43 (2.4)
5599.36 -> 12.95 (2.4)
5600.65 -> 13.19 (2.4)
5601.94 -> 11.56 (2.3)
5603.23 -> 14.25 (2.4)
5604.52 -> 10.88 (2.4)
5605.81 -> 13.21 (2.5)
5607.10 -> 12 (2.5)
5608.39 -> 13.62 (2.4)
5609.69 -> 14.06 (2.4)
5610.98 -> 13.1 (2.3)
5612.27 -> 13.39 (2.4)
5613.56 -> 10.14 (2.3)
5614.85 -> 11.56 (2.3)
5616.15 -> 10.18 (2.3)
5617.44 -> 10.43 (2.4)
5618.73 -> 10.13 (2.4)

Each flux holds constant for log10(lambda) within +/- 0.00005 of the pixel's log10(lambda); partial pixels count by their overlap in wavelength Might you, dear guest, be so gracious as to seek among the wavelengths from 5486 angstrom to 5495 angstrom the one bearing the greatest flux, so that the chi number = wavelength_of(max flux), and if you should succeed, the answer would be 5489.57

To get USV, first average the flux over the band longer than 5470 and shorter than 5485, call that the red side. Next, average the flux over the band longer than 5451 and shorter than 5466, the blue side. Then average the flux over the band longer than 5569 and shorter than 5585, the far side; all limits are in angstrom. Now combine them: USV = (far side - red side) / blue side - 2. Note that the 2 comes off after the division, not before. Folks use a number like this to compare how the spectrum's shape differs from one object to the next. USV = -1.94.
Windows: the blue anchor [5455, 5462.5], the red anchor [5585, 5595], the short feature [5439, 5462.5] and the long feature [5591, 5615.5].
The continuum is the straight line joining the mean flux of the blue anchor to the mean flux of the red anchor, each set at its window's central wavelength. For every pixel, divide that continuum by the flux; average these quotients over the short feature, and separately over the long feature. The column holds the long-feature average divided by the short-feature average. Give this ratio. 1.25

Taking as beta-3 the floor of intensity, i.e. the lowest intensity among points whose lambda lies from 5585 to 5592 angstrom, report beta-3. 11.66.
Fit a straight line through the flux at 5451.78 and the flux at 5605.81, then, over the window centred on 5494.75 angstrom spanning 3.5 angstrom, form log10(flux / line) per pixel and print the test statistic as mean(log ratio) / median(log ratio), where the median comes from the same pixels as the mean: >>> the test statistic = 0.6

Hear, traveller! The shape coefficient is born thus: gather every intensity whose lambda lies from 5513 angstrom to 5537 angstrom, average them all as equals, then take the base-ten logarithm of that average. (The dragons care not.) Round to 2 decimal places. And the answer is 1.08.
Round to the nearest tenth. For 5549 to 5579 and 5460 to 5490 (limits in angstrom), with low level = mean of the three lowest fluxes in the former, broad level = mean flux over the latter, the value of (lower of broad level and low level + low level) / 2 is 8.6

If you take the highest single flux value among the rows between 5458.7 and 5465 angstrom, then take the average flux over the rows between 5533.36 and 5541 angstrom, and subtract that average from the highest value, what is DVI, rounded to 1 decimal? -0.4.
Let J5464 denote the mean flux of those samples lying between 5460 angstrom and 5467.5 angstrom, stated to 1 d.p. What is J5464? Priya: 11.4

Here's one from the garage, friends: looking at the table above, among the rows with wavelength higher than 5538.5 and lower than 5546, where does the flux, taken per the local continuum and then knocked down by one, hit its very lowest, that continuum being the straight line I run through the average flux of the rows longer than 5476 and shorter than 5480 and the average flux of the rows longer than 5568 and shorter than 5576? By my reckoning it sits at 5545.47 angstrom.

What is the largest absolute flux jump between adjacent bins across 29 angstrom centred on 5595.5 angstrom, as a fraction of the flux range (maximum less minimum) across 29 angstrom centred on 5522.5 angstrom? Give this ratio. 0.83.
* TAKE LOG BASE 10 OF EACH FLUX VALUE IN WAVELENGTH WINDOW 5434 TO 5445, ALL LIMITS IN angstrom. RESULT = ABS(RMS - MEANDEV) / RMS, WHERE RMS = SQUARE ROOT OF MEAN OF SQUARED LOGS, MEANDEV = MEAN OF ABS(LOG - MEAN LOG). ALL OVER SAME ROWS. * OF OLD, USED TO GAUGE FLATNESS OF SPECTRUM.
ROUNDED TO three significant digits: 0.976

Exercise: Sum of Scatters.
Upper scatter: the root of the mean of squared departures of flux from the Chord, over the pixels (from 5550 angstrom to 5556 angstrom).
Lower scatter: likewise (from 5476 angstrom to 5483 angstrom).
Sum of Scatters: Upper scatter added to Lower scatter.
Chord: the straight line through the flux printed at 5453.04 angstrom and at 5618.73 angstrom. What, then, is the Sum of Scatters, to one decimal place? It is 4.3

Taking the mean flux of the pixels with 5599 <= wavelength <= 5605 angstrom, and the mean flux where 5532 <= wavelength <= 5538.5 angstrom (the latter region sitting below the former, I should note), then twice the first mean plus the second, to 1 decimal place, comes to 38.1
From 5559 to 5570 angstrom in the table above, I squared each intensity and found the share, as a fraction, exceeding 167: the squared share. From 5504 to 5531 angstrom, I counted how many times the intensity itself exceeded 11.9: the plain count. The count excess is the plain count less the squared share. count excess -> 11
